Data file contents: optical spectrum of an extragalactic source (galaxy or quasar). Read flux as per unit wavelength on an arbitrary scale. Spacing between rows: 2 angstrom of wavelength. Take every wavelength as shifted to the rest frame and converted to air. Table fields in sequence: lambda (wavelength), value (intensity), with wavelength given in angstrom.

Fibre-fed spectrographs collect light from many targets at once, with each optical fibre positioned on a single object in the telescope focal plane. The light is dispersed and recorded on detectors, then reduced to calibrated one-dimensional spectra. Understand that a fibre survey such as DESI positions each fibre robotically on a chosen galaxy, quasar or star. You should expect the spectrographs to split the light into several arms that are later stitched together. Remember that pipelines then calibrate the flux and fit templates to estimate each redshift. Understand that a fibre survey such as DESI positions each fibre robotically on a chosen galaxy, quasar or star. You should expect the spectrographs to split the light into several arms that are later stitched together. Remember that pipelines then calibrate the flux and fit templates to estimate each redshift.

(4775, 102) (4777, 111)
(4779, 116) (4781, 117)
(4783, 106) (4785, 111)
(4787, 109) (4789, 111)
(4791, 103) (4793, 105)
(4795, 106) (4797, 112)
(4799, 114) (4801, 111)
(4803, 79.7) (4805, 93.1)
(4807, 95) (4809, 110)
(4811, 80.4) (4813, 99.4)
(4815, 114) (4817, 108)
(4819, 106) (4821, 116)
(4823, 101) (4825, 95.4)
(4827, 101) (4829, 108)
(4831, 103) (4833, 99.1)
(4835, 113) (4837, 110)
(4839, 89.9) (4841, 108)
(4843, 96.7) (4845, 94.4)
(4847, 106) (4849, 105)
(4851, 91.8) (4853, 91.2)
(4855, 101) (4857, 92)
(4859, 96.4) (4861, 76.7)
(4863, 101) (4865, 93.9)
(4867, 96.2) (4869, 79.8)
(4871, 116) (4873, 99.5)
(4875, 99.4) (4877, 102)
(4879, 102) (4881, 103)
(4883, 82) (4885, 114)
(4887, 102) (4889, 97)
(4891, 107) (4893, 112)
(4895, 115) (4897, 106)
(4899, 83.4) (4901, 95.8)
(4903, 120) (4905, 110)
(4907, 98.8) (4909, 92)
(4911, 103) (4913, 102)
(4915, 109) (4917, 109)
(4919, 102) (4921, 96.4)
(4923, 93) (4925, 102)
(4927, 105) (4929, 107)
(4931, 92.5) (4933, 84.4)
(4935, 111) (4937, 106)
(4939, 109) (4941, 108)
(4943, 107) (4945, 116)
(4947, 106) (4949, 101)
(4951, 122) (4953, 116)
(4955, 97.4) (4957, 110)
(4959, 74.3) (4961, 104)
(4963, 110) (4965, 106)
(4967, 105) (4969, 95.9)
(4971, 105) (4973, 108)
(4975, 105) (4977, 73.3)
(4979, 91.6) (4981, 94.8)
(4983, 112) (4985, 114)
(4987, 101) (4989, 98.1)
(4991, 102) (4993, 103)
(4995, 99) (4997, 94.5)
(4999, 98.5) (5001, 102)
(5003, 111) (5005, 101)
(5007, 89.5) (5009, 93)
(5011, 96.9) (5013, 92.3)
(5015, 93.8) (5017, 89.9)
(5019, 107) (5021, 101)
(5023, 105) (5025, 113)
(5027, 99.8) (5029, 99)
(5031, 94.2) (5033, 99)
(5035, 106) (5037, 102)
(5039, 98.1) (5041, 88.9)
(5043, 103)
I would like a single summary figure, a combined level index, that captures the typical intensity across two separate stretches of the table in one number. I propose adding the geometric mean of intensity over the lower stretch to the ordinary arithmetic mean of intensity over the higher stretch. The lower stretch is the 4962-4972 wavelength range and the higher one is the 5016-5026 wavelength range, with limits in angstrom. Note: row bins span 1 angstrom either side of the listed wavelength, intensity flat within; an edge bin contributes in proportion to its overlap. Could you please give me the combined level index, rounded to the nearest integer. 207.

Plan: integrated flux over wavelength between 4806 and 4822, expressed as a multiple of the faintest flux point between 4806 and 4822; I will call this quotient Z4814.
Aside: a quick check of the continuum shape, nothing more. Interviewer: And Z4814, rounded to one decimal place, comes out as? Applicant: 20.6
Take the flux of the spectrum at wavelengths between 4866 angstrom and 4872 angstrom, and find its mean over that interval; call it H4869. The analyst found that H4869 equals 97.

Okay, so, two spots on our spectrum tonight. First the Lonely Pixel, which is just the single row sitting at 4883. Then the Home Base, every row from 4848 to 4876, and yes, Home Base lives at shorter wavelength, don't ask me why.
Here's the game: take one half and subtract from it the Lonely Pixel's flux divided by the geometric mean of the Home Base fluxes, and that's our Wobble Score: -0.361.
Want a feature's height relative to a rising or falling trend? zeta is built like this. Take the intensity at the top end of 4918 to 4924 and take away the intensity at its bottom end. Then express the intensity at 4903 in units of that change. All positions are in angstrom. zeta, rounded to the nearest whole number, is -13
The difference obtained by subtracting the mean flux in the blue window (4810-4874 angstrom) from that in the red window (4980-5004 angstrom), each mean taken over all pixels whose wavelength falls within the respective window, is 3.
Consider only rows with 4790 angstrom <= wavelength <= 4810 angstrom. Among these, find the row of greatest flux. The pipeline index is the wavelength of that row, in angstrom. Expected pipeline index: 4799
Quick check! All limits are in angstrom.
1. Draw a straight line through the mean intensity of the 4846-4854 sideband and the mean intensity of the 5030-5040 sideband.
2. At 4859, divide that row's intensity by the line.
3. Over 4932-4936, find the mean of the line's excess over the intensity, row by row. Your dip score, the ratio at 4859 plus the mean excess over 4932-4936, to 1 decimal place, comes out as 2.4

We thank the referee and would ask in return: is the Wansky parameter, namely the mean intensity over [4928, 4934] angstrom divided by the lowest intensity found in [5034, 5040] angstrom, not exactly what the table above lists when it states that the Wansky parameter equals 0.96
